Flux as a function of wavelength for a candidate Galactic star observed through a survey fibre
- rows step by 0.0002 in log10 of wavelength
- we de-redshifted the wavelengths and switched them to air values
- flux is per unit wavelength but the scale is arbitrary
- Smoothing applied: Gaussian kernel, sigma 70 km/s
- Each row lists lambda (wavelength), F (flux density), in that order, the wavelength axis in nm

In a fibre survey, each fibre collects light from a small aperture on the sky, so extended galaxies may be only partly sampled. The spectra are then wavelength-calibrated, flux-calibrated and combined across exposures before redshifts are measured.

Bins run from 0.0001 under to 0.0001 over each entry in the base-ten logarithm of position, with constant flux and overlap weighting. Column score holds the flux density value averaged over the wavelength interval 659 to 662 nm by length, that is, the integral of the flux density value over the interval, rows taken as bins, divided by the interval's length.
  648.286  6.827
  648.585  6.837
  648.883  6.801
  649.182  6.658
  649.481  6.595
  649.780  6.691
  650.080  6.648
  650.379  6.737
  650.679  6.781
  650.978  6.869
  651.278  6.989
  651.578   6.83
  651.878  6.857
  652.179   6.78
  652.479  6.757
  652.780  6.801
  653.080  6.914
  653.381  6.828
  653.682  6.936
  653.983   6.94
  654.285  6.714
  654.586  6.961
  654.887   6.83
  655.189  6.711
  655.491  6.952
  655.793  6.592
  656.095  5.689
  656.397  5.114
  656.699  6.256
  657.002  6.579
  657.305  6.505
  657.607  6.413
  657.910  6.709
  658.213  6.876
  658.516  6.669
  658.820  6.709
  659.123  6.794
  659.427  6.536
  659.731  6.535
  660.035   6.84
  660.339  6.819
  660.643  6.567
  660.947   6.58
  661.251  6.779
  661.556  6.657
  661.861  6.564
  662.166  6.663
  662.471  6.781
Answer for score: 6.67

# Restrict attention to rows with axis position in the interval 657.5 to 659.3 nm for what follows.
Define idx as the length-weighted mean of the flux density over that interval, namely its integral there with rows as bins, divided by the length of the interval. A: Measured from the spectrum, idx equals 6.70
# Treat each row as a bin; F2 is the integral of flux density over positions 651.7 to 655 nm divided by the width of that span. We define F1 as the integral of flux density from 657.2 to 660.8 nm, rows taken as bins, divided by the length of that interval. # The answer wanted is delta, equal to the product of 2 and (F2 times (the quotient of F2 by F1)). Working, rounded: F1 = 6.67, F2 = 6.85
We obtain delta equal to 14.1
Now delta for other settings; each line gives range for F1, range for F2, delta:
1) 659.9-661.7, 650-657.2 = 13.3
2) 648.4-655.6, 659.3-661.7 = 13.1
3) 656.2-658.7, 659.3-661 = 13.9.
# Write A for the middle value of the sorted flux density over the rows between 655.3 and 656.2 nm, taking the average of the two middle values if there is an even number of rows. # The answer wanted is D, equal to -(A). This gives -6.59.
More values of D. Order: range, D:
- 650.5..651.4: -6.87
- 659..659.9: -6.54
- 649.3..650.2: -6.65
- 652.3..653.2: -6.80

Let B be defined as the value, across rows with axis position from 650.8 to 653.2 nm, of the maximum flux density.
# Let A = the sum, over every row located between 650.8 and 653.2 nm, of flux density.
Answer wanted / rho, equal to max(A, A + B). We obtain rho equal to 61.8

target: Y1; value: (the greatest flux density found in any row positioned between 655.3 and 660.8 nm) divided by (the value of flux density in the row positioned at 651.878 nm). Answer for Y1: 1.01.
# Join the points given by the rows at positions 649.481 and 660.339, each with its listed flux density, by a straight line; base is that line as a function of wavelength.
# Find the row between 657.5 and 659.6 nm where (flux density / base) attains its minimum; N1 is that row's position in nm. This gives 657.607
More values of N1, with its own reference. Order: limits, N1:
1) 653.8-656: 655.793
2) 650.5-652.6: 652.479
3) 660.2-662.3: 661.861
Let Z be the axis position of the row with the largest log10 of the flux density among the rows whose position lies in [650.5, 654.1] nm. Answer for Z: 651.278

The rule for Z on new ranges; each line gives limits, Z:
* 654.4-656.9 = 654.586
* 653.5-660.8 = 654.586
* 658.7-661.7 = 660.035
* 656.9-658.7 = 658.213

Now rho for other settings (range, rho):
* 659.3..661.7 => 60.2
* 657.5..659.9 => 60.1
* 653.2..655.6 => 61.8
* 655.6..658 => 56.6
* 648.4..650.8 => 60.6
